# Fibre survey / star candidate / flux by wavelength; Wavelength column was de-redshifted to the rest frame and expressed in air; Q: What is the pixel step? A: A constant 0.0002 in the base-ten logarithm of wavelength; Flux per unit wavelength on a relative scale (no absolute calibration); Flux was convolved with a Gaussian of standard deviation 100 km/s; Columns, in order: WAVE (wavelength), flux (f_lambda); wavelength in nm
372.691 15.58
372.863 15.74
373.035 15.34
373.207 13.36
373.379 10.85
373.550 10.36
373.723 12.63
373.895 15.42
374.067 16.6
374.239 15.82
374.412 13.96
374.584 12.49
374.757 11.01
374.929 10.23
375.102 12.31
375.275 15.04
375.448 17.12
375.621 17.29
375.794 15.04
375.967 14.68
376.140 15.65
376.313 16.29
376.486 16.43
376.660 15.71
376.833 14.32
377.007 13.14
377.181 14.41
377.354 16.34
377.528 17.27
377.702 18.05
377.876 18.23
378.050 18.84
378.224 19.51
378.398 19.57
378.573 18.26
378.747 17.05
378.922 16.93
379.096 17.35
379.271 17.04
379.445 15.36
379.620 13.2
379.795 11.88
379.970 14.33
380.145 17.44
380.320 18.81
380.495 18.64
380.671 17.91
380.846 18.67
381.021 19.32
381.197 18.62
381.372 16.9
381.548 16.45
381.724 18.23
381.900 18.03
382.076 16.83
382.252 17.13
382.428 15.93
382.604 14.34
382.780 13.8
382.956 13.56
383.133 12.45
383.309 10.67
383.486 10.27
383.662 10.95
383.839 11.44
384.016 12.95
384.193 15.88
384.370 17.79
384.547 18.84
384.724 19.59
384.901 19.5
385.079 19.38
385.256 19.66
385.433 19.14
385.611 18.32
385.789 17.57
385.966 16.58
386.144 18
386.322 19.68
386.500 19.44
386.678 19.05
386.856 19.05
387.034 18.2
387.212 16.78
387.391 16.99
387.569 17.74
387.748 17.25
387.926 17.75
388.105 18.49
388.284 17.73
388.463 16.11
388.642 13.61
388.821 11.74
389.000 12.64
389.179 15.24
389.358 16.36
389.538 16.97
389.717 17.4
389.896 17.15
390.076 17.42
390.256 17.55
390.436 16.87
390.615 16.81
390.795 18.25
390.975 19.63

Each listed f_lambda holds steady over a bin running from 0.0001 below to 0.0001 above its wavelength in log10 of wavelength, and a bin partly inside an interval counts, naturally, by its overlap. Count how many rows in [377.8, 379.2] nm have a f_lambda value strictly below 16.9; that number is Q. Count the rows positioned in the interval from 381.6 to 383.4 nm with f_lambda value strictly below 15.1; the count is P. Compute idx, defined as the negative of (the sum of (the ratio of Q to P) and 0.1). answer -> -0.1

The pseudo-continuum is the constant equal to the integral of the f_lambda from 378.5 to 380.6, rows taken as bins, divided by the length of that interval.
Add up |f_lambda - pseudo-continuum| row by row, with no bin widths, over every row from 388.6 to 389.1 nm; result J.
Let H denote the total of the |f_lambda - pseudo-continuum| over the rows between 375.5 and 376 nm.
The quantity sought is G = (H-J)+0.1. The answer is -7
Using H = 3.9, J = 11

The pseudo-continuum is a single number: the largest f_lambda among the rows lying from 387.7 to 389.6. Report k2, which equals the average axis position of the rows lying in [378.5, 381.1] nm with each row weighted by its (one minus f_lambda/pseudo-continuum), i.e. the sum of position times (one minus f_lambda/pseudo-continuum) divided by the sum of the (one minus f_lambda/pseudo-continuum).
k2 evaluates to 379.53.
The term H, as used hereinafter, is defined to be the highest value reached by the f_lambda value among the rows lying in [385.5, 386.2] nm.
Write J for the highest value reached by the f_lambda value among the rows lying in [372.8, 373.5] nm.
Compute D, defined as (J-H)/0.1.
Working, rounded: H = 18.32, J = 15.74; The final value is -26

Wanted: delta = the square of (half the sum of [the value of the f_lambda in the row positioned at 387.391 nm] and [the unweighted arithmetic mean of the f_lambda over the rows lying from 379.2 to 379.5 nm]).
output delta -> 275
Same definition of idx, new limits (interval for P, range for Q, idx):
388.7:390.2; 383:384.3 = -3.6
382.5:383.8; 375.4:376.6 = -0.8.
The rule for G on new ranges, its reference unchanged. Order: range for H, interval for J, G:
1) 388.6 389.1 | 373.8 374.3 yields 9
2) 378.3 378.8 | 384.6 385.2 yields -3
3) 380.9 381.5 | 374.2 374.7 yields -1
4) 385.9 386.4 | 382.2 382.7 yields 2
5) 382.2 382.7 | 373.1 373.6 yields -11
